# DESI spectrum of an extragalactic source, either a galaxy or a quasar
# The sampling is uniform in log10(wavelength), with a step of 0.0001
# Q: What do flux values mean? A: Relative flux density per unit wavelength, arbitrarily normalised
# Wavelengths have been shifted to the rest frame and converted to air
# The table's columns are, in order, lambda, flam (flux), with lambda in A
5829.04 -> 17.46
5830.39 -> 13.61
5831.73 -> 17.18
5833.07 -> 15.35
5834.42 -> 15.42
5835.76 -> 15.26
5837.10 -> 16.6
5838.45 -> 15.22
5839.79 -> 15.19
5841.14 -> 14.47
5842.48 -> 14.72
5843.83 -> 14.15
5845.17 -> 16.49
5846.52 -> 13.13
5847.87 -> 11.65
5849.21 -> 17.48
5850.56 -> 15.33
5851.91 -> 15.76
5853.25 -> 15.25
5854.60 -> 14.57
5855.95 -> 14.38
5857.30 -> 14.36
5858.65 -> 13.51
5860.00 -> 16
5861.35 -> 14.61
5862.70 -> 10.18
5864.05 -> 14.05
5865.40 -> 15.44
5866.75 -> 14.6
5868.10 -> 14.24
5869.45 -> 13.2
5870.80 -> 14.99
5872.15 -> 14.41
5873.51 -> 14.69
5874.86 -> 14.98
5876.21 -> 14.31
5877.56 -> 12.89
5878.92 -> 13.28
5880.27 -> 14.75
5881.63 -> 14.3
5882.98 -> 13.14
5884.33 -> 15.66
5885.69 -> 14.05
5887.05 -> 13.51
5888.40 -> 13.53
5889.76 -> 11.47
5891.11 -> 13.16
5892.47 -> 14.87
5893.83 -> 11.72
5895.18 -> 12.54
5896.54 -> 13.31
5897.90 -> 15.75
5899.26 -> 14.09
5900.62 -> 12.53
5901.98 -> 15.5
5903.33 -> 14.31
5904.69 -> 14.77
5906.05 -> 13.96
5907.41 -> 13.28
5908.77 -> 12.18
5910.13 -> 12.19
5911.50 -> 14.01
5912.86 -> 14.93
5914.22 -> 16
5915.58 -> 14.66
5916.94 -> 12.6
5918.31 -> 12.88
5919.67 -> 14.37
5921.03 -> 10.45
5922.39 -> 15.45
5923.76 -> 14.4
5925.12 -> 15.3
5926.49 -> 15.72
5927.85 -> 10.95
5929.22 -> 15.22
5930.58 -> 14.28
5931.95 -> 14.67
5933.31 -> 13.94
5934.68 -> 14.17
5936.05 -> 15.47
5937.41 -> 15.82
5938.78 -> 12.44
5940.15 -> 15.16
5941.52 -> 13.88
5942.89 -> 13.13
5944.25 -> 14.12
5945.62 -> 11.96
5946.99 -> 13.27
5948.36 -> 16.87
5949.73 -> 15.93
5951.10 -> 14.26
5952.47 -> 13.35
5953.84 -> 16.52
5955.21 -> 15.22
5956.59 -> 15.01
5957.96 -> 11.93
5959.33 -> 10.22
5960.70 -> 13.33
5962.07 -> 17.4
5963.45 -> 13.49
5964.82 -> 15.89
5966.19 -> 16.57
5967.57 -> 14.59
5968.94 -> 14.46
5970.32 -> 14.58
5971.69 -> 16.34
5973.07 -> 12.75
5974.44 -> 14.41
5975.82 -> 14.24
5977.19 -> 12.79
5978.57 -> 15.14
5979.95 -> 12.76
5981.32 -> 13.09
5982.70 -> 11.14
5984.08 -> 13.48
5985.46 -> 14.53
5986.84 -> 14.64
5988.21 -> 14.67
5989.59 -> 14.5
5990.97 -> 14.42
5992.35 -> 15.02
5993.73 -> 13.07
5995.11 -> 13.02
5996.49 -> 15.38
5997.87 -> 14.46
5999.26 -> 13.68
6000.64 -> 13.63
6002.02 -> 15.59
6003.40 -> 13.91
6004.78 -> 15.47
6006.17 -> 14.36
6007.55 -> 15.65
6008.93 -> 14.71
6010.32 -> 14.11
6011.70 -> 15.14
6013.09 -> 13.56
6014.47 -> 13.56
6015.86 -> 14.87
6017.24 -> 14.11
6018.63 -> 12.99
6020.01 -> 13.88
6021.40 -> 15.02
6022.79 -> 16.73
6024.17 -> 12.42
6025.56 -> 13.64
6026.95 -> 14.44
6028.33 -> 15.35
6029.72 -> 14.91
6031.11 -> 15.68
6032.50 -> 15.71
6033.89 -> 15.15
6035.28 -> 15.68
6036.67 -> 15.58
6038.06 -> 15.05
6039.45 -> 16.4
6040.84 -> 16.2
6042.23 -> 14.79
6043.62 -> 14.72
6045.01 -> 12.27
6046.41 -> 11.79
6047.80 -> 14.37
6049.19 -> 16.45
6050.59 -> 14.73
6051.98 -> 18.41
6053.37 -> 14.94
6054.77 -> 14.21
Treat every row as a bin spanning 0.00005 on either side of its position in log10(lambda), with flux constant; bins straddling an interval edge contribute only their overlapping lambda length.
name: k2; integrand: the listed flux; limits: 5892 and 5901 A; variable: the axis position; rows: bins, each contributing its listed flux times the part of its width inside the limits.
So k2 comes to 122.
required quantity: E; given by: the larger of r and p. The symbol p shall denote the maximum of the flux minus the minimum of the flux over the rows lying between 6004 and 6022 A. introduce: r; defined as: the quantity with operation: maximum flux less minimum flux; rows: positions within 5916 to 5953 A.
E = 6.4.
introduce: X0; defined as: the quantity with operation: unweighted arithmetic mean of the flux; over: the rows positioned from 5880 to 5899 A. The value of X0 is 13.7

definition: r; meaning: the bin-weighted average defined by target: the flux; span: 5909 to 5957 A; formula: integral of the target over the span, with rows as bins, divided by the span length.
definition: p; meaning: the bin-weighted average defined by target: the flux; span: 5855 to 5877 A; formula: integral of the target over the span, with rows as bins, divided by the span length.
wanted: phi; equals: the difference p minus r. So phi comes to 0.0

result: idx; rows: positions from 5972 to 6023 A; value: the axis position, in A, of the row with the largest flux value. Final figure 6022.79 A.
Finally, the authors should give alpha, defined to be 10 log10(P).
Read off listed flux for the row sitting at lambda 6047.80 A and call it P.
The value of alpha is 11.6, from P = 14.37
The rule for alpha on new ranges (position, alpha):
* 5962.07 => 12.4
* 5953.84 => 12.2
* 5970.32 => 11.6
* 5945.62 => 10.8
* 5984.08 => 11.3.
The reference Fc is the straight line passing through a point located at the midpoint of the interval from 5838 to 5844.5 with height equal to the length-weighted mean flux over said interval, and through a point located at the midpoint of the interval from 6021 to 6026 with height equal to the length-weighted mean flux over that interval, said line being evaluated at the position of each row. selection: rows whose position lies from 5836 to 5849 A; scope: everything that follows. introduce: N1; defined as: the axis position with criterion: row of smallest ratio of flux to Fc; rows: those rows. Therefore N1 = 5847.87 A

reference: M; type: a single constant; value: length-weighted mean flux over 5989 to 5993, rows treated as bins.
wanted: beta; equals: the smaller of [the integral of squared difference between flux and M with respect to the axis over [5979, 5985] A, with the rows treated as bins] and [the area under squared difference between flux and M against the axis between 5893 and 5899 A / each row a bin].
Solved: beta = 22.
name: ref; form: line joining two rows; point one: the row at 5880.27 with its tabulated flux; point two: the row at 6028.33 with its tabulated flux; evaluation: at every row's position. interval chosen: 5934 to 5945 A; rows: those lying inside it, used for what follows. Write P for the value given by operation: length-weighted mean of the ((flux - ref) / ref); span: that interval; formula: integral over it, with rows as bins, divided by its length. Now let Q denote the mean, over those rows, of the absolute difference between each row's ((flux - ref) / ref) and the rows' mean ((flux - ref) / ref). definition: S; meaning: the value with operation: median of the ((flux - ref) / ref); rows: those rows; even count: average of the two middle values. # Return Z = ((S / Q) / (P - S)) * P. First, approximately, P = -0.049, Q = 0.06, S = -0.06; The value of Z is 6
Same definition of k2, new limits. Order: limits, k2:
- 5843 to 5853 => 149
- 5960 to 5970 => 151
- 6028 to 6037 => 139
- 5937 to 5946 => 124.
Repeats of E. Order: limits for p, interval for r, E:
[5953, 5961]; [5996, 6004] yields 6.3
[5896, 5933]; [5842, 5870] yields 7.3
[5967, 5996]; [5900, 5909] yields 5.2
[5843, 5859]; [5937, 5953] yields 5.8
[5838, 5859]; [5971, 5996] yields 5.8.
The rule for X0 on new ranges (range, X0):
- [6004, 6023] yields 14.6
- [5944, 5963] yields 14.2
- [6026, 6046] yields 15.1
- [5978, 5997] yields 13.9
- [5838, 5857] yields 14.8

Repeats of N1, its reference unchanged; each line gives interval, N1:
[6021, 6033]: 6024.17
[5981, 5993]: 5982.70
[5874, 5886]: 5877.56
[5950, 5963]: 5959.33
